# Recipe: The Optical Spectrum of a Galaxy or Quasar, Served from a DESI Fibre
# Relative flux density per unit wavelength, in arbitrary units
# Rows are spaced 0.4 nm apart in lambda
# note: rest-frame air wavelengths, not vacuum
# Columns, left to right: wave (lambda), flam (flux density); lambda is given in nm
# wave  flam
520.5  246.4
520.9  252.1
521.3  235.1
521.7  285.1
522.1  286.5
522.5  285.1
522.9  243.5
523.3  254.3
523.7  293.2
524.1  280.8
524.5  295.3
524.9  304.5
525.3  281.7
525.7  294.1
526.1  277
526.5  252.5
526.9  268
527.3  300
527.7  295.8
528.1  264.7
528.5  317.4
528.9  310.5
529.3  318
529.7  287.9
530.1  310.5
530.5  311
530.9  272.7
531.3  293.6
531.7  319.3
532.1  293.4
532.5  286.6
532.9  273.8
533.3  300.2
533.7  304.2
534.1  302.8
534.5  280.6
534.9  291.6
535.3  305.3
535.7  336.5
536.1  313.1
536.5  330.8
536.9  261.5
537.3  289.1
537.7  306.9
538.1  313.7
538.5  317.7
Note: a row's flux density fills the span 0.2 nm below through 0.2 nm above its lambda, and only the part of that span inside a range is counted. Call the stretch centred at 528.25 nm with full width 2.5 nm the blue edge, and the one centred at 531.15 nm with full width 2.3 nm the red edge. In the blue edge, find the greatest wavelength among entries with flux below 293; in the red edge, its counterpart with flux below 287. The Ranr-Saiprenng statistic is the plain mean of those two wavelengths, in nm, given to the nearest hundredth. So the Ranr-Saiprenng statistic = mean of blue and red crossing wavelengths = 529.50 nm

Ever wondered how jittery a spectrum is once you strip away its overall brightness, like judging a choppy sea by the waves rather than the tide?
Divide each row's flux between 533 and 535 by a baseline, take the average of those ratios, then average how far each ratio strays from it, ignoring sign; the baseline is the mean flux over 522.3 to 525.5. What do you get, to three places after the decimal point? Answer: 0.028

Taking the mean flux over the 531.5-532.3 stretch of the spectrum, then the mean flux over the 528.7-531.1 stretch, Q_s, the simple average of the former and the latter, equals 304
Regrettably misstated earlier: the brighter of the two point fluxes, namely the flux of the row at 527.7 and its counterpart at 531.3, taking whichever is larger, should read 296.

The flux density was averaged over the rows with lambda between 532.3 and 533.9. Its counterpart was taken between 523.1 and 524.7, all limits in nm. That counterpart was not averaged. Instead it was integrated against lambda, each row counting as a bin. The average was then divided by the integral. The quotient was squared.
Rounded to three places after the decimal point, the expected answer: 0.420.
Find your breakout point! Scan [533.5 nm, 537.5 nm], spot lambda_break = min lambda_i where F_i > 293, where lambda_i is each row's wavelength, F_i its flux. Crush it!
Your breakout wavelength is 533.7 nm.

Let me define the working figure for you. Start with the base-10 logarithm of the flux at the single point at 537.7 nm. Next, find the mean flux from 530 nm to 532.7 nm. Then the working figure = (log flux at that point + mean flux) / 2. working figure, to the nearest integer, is 150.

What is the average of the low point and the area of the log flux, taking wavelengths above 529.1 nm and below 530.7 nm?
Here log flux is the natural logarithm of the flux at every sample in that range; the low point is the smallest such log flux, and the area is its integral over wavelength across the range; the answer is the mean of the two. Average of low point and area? 7.41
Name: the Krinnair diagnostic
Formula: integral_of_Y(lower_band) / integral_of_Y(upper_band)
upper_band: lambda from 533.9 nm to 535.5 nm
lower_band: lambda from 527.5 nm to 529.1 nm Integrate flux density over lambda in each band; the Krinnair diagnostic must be 1.01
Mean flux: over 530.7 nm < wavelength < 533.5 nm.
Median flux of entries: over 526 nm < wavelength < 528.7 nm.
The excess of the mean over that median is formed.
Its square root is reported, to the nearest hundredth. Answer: 3.79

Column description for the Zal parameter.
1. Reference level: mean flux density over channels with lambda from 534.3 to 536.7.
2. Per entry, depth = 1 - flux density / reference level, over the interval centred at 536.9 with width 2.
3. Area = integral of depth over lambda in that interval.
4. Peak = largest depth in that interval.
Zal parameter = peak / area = 2.6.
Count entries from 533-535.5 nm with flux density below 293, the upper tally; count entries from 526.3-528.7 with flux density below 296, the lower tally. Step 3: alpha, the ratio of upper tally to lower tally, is 0.5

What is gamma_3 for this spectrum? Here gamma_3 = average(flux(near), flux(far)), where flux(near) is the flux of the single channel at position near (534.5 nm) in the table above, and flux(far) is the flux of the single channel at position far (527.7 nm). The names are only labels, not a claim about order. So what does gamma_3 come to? 288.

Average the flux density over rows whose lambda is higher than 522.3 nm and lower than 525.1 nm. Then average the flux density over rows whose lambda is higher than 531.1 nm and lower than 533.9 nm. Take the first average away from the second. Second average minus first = 16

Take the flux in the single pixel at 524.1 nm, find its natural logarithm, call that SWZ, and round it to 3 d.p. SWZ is 5.638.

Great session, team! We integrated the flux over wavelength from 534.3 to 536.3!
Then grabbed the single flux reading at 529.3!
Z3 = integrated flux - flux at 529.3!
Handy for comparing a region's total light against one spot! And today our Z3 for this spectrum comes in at 293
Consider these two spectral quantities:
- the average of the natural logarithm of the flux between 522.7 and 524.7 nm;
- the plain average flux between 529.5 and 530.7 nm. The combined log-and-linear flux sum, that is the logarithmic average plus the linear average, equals 309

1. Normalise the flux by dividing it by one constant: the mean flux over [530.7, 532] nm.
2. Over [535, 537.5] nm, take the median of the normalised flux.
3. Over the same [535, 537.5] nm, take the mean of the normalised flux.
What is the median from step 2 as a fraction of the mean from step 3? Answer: 1.01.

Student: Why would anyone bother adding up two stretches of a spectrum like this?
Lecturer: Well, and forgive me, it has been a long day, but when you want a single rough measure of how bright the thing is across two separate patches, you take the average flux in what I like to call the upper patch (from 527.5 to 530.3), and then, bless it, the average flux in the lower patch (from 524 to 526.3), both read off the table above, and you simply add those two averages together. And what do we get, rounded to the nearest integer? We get 590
